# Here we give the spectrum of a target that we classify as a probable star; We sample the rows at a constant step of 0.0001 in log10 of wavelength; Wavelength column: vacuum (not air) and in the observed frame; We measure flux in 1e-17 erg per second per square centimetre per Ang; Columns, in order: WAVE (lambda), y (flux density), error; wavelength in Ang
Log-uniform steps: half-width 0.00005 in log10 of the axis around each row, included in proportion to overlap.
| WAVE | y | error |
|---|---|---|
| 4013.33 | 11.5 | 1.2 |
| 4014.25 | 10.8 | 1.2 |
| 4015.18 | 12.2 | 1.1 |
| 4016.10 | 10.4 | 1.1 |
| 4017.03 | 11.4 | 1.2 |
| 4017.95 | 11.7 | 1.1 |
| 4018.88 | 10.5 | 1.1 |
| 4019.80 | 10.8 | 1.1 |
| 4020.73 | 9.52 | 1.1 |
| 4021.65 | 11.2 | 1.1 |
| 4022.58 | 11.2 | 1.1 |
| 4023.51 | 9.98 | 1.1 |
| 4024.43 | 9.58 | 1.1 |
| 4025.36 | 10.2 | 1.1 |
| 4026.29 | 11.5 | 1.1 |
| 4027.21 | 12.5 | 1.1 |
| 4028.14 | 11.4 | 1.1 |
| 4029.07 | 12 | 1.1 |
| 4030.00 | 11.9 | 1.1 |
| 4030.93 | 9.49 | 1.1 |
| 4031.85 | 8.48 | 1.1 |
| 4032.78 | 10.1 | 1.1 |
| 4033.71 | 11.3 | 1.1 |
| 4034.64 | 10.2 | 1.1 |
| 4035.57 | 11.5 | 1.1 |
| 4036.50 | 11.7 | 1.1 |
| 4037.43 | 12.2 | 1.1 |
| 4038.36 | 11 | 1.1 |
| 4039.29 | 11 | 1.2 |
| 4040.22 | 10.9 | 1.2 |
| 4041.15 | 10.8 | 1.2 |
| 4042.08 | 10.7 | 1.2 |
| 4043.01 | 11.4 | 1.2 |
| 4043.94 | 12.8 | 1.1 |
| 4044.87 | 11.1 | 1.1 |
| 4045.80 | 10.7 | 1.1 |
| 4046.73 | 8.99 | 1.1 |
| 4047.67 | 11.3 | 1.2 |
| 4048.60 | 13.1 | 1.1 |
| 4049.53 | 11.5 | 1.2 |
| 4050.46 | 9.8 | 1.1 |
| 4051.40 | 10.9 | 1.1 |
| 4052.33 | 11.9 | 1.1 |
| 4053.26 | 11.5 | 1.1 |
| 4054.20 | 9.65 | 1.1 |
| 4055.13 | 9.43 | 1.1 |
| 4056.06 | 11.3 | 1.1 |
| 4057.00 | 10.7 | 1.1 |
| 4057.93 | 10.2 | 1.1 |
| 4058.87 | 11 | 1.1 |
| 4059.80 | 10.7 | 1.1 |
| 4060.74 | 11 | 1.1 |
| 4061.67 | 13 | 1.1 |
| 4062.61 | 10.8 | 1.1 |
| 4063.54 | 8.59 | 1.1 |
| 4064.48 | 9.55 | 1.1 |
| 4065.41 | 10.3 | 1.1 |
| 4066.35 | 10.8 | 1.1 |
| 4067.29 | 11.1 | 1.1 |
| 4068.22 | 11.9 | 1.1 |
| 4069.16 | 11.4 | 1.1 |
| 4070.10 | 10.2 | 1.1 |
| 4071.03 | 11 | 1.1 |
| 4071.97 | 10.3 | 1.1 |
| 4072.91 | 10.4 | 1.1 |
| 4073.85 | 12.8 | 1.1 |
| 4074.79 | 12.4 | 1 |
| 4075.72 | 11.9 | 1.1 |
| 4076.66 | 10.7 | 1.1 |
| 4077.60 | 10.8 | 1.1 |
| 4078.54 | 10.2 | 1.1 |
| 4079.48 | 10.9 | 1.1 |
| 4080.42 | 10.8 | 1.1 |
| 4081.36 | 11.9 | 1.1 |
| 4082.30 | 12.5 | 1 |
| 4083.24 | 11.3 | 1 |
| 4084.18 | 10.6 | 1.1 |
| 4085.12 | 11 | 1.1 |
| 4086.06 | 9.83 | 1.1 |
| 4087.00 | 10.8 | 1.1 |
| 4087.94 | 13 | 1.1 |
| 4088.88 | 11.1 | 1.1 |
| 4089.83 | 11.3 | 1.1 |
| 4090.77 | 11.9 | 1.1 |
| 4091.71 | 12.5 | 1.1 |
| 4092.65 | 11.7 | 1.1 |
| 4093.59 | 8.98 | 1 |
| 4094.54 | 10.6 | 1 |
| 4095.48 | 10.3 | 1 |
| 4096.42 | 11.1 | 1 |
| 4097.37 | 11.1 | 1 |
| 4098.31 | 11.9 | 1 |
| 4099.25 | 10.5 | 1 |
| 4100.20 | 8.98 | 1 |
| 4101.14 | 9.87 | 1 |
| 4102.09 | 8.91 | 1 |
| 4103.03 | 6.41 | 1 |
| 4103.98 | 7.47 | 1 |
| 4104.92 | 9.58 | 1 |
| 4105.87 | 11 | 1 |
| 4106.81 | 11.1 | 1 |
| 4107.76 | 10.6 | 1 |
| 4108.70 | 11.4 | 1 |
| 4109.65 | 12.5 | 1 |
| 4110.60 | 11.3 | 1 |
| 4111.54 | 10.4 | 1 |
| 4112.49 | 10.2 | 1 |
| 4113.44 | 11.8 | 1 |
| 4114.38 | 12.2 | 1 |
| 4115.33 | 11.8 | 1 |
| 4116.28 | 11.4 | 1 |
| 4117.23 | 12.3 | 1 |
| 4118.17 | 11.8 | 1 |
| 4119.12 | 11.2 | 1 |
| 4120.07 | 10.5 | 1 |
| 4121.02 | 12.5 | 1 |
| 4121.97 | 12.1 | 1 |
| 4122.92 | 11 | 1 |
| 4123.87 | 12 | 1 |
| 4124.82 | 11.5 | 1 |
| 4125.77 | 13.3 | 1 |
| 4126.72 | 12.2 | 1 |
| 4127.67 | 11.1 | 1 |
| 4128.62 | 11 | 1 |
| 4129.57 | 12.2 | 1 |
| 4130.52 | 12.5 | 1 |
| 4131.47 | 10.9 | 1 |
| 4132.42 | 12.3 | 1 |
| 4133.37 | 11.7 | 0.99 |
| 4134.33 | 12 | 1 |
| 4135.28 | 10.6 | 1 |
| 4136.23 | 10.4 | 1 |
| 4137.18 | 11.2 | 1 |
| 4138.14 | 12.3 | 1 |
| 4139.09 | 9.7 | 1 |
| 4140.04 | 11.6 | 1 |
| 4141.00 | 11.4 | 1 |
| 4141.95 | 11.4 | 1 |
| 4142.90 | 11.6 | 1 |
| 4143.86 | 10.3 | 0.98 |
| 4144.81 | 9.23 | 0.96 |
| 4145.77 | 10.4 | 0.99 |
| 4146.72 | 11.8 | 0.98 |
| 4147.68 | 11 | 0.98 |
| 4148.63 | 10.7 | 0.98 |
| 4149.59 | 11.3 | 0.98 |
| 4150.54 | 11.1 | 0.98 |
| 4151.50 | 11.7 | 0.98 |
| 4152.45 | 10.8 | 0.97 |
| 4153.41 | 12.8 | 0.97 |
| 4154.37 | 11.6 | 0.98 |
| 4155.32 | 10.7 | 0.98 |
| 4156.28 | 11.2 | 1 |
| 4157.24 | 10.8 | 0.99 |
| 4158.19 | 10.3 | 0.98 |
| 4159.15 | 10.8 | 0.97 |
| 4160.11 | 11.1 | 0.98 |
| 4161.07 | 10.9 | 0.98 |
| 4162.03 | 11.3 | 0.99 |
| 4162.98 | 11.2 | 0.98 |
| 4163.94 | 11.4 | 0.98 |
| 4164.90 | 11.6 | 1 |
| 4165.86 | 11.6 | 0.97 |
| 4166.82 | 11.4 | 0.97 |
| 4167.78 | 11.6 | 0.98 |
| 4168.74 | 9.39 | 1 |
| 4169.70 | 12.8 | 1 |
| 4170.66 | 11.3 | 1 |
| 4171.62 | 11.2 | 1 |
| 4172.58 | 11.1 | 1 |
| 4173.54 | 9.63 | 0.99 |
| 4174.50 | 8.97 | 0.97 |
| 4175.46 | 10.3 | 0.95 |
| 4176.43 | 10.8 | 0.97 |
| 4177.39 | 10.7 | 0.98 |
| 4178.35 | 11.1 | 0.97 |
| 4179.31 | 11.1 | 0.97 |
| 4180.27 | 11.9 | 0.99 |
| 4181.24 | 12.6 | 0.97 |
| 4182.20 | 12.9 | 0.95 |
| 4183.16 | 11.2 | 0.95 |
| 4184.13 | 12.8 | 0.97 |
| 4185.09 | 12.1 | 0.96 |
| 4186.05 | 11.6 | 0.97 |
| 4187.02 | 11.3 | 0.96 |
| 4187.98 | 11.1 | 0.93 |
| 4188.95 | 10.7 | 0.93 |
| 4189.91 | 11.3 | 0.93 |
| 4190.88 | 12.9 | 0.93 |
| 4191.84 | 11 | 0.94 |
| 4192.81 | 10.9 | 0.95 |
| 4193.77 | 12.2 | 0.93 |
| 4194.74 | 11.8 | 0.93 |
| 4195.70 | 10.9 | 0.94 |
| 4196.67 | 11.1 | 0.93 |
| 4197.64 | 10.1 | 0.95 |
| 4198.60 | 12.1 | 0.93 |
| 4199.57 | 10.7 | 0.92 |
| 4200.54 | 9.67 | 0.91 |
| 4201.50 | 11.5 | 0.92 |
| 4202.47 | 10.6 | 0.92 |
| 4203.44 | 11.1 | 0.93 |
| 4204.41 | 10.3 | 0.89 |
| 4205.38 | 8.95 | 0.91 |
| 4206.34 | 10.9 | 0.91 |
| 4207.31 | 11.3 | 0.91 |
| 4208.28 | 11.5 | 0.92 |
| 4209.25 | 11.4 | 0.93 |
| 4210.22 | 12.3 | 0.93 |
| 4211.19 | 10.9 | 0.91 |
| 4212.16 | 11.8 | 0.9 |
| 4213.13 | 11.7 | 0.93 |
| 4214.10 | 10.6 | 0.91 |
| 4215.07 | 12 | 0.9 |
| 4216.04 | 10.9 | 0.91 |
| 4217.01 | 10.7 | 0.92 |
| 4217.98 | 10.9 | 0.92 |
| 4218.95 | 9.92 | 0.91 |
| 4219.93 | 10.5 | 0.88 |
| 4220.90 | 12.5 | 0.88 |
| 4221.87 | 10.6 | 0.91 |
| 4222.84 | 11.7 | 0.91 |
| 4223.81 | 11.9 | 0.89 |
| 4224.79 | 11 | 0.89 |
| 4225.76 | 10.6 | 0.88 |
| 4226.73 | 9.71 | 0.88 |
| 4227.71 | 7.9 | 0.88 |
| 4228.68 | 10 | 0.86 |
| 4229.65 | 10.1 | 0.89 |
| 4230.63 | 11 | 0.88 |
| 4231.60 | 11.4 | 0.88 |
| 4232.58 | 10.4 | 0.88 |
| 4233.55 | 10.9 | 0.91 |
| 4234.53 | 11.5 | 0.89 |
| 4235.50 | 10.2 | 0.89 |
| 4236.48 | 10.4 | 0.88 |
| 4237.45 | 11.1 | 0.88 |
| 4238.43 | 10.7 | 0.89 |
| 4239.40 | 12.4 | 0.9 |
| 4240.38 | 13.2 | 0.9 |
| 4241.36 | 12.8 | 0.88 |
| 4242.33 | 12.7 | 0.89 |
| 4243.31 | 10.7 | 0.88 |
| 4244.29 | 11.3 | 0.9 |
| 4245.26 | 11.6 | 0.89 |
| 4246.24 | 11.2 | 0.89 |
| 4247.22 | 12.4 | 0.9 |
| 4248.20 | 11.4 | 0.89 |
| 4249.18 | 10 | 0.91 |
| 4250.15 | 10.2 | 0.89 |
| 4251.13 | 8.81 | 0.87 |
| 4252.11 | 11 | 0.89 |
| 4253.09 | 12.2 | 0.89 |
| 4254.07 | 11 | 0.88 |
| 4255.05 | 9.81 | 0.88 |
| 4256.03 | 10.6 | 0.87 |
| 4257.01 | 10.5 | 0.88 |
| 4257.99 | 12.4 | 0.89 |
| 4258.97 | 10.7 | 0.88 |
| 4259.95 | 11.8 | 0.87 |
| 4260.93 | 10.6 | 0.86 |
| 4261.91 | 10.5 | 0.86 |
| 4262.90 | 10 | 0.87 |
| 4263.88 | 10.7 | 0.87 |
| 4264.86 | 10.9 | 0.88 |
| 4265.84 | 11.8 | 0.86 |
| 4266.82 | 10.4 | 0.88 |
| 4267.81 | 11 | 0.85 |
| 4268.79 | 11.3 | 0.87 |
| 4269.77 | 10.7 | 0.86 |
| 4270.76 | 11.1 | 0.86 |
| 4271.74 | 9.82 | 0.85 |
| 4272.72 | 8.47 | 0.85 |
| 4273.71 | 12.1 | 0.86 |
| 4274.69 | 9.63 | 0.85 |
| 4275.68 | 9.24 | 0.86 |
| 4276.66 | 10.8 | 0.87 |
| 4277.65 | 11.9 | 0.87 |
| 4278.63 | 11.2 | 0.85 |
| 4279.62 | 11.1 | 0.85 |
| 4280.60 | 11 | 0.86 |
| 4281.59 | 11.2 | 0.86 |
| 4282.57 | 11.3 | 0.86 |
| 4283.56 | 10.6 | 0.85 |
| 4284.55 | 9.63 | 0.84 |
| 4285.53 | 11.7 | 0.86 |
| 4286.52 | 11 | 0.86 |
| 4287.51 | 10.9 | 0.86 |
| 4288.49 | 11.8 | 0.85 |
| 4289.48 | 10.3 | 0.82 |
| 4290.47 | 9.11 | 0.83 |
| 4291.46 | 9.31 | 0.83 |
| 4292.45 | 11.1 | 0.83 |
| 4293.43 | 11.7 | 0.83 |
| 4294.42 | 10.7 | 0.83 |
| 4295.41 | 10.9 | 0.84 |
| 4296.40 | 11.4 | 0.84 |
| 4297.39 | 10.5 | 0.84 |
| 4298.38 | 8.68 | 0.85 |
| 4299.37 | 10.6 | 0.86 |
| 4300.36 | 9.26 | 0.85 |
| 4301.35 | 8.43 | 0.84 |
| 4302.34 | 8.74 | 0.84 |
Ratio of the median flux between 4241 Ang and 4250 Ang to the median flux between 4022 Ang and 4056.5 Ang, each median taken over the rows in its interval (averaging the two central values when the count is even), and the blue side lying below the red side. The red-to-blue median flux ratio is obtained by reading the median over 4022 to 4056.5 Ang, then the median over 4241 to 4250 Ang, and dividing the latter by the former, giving 1.03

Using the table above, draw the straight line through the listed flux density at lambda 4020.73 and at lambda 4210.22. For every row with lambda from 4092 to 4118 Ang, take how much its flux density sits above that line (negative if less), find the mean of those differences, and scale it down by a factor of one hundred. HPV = -0.002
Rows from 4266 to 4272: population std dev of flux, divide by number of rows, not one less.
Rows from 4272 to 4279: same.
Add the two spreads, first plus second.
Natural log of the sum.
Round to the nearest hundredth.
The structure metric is 0.58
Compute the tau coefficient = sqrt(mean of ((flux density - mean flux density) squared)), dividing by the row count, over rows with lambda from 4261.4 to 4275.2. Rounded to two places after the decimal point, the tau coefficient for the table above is 0.89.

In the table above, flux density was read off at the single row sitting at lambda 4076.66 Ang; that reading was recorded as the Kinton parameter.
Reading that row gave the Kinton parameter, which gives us 10.7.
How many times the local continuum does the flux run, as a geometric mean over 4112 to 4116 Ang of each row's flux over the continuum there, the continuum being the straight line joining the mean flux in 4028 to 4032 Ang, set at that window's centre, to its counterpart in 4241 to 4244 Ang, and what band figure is 1.02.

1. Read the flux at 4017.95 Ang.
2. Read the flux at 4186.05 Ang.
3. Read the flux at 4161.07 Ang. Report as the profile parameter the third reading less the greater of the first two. -0.80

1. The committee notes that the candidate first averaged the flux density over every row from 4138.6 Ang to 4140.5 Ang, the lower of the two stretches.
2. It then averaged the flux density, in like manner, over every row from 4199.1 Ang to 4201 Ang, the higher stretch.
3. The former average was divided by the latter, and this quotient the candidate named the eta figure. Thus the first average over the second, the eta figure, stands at 1.05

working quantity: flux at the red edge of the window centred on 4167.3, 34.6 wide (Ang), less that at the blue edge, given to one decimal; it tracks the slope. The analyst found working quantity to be 1.7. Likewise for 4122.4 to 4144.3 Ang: -0.7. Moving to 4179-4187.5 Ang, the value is 0.2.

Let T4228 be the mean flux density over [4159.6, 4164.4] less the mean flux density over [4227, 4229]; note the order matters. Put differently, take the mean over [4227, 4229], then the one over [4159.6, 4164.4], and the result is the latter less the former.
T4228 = 2.2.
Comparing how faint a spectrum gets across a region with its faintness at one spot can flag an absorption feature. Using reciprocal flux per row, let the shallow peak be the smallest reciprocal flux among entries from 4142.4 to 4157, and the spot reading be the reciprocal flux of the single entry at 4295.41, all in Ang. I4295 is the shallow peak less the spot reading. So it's -0.014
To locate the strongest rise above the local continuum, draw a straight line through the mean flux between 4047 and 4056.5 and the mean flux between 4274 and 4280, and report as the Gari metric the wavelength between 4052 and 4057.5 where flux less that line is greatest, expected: 4052.33 Ang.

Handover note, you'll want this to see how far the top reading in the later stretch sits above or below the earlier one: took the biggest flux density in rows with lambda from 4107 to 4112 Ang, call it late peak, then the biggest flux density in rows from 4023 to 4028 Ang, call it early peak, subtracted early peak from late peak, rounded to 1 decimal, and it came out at 0.0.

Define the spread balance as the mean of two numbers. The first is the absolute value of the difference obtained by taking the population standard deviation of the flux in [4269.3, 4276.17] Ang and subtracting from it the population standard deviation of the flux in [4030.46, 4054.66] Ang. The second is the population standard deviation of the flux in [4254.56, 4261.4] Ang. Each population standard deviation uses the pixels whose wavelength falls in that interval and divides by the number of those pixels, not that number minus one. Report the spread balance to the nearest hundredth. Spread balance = 0.45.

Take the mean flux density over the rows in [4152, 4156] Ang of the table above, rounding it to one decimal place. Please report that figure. 11.5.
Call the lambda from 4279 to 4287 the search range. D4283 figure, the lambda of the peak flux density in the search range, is 4285.53 Ang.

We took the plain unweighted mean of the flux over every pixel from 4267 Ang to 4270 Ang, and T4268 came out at 11.0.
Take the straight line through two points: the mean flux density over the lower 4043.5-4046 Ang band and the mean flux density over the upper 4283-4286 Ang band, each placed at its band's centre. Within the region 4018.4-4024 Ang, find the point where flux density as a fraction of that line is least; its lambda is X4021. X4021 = 4020.73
